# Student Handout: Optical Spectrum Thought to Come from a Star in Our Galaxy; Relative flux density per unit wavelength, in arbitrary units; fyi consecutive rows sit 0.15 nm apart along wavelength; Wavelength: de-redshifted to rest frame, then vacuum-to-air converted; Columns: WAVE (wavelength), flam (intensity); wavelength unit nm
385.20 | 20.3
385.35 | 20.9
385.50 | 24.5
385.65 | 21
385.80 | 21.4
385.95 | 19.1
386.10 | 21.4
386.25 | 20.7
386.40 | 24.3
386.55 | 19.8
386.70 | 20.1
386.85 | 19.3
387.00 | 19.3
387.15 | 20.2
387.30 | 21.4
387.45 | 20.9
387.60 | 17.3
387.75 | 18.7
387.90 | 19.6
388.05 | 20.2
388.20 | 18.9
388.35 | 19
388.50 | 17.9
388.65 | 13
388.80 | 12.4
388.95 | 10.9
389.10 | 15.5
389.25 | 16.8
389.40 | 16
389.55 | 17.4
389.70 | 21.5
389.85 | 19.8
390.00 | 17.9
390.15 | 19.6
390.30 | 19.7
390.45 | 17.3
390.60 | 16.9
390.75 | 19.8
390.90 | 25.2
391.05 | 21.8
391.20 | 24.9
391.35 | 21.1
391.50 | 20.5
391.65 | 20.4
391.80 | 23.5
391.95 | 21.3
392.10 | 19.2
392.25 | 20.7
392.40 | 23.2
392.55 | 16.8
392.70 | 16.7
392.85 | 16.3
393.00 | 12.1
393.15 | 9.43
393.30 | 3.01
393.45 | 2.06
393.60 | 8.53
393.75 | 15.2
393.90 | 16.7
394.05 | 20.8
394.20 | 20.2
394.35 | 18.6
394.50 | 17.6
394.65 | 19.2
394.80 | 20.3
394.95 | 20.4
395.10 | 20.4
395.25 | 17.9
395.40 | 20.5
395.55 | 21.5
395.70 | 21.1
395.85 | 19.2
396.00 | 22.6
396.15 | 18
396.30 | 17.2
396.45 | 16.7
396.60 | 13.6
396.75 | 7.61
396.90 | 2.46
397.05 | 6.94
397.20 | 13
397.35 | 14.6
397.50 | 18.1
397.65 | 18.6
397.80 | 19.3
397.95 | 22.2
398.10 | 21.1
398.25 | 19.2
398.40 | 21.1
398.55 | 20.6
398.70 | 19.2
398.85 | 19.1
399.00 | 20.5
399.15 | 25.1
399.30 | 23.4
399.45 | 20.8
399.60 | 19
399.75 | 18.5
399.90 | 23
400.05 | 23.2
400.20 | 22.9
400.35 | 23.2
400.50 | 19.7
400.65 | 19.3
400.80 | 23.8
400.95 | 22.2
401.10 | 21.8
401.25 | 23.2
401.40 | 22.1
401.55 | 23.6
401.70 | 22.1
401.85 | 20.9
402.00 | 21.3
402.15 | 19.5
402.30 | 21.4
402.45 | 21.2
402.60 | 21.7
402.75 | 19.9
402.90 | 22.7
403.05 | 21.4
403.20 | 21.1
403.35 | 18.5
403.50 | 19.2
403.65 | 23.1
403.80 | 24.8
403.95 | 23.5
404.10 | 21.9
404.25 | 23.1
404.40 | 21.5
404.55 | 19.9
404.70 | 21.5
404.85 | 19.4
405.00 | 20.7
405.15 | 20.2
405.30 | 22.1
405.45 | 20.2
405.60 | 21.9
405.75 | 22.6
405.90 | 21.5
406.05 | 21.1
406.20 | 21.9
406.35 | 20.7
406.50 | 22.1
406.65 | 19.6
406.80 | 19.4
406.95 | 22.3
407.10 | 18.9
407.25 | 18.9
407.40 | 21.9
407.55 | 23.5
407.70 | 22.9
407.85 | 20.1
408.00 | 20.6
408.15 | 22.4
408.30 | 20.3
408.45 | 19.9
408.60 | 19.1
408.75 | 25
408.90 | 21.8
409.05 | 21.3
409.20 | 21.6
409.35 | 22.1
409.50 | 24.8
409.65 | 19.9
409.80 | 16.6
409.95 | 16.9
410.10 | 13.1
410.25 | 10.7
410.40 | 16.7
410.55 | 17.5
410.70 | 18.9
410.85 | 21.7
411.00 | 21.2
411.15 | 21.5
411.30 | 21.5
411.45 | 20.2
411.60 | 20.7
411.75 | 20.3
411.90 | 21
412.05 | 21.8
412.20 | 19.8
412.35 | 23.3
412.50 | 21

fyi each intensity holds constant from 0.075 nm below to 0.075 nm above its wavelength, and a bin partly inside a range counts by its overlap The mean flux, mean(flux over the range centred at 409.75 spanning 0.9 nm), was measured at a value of 19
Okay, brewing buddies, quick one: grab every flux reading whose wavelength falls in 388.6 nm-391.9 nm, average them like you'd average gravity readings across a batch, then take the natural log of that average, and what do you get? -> 2.93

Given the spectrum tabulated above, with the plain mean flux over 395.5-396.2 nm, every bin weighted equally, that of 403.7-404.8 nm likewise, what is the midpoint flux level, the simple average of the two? 21.4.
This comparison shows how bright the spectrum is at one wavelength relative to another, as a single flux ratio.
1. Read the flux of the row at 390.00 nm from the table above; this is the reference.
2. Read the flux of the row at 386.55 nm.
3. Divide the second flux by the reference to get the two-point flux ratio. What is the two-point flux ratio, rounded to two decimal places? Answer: 1.11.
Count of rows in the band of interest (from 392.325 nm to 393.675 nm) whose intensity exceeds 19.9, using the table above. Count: 1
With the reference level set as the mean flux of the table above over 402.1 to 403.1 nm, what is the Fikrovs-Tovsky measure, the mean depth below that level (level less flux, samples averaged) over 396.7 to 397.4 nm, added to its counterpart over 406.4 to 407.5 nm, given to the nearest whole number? 13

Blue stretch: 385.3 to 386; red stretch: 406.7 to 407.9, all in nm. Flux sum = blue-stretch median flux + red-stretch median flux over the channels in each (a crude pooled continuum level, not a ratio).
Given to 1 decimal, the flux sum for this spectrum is 42.0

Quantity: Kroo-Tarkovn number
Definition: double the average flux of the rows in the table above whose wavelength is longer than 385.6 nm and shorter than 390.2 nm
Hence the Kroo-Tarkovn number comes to 37.5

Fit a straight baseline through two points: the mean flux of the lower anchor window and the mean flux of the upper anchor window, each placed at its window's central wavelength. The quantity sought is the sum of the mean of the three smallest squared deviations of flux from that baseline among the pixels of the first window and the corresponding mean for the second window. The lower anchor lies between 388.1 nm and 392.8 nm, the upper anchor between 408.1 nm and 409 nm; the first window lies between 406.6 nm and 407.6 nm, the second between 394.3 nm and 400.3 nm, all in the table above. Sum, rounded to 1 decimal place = 1.5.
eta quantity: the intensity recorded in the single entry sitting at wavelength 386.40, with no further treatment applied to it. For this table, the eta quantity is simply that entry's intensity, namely 24.3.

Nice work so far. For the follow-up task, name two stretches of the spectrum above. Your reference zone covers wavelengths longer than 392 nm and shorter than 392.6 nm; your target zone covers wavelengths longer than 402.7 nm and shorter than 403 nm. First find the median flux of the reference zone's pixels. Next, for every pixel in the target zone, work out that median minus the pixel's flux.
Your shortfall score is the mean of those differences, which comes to -1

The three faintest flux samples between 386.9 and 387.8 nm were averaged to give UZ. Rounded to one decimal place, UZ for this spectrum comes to 18.4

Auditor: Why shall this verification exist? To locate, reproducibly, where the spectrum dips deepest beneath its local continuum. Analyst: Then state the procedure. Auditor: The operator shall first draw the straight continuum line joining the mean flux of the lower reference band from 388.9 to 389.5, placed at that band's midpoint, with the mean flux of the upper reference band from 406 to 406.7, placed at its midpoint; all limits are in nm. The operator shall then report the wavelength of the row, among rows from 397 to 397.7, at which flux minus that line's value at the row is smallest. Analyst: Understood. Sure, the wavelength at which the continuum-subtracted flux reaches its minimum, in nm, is 397.05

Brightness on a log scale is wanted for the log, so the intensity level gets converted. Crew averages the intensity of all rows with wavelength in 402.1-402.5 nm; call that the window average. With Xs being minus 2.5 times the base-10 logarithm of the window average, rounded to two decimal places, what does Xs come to -3.29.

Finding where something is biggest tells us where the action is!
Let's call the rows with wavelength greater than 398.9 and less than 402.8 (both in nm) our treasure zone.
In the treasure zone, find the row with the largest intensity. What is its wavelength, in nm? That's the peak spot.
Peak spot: 399.15 nm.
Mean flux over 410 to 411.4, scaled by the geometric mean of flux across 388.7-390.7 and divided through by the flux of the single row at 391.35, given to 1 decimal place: 14.4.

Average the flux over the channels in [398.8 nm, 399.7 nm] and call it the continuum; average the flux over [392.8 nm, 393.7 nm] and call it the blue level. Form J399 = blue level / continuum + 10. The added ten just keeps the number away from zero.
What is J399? 10.4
